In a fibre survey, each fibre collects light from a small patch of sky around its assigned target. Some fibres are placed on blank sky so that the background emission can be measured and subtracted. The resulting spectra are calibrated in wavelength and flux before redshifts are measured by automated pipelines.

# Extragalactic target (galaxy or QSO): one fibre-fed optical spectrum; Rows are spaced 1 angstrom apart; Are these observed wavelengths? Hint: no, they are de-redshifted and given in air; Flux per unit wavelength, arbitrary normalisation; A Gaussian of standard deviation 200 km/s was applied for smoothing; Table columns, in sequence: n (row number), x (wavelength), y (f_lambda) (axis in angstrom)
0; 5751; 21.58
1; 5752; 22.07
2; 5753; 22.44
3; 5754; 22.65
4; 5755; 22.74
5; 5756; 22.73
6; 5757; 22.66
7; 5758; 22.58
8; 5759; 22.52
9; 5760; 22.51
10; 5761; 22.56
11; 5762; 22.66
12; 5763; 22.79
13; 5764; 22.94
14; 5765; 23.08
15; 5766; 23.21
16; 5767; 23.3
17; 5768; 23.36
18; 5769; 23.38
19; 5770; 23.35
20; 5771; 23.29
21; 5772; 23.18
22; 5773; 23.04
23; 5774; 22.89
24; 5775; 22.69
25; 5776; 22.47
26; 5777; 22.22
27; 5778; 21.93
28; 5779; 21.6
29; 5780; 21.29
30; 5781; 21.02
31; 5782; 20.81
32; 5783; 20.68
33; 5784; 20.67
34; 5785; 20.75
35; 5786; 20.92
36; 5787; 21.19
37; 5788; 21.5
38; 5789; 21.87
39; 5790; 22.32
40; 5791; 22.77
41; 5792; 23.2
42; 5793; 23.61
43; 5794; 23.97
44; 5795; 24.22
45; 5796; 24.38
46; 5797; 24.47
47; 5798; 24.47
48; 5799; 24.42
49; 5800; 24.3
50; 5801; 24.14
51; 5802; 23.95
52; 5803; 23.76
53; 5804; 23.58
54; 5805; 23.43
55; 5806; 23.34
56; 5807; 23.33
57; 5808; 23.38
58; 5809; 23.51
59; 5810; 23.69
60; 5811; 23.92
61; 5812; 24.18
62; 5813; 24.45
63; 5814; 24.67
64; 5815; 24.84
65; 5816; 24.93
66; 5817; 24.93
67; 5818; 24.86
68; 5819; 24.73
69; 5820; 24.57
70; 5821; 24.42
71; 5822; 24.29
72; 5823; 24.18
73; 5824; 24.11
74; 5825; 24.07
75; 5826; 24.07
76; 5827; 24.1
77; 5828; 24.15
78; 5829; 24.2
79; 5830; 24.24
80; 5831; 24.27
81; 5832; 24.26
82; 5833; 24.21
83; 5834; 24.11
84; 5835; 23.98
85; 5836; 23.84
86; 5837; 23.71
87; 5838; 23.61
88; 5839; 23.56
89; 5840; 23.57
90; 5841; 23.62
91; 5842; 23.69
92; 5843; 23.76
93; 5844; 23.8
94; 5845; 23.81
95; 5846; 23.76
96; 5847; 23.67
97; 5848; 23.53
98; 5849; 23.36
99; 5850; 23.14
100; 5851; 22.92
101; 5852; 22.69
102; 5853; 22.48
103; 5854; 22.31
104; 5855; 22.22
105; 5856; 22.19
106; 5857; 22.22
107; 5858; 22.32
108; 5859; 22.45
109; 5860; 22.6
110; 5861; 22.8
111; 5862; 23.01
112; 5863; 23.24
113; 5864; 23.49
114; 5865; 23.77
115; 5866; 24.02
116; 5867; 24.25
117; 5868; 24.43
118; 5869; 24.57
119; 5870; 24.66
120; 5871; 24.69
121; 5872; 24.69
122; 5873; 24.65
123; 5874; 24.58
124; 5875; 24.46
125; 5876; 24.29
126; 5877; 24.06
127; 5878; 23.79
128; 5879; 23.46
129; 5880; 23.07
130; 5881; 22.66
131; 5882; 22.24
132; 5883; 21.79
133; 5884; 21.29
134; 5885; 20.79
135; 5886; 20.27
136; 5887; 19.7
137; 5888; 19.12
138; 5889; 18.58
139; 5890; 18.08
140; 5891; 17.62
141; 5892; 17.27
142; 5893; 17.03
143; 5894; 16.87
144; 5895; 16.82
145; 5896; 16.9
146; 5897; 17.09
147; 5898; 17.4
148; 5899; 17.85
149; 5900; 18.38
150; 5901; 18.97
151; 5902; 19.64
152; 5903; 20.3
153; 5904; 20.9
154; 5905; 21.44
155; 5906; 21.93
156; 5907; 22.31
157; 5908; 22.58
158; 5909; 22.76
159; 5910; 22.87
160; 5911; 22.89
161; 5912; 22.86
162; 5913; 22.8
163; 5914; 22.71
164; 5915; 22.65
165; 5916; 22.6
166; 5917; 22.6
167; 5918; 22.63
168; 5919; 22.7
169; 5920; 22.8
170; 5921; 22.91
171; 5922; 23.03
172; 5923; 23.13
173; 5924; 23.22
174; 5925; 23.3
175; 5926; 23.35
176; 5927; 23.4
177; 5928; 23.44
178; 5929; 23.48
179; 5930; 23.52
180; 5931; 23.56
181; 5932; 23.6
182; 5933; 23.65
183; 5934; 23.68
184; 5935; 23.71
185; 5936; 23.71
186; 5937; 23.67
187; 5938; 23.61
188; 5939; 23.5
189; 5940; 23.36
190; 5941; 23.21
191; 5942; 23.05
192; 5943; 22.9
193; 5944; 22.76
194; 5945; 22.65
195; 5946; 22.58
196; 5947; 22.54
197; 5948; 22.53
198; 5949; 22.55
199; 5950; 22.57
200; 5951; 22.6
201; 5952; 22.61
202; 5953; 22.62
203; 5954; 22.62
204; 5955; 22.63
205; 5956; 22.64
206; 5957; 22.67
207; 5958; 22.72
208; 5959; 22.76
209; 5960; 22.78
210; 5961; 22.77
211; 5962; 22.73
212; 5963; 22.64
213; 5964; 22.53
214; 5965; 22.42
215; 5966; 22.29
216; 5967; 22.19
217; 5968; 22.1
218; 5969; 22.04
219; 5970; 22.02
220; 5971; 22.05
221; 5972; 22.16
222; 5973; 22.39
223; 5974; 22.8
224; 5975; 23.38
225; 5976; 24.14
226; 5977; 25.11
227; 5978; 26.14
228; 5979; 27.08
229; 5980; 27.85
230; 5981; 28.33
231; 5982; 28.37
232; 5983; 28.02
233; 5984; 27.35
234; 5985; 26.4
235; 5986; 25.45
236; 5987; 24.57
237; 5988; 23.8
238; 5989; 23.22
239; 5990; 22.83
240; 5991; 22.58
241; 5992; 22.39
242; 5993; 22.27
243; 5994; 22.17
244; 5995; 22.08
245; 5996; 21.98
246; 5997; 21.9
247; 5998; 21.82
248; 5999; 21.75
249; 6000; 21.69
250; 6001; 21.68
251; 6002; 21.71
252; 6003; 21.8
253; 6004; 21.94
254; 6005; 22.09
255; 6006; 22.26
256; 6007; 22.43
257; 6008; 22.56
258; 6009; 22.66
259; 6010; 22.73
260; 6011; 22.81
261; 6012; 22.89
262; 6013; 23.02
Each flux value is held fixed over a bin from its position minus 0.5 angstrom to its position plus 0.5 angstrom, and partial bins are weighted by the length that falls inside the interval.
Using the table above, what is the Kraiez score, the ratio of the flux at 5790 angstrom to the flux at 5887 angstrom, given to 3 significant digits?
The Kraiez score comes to 1.13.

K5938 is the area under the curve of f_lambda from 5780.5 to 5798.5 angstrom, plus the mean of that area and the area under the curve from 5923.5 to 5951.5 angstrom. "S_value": 929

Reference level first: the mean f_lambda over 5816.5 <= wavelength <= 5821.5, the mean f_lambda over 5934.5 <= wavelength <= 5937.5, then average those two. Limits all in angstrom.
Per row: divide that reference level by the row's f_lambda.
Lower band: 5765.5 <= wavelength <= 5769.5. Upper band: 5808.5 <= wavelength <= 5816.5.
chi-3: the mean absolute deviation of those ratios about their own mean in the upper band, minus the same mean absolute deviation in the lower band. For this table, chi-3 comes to 0.016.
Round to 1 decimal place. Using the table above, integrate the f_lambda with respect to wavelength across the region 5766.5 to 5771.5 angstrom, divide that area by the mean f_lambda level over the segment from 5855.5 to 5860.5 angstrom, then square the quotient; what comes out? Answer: 27.2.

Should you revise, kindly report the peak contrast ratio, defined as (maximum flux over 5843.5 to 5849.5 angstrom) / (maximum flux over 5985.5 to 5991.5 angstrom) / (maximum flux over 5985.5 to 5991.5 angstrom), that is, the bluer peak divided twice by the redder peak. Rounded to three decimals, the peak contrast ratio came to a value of 0.037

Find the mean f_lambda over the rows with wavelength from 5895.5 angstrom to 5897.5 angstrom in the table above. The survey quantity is 17.0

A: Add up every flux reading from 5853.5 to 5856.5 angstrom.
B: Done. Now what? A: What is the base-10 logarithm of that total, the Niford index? 1.82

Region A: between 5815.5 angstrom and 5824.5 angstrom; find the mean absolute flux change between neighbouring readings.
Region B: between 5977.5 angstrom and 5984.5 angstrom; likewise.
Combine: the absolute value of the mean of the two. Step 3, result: 0.322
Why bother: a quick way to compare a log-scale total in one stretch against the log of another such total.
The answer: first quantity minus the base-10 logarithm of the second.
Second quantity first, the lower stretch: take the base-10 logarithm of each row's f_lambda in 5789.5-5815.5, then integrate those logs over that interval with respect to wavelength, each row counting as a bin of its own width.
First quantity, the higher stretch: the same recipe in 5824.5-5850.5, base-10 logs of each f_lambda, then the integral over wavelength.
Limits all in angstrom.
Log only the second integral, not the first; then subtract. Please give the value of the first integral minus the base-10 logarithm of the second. 34.3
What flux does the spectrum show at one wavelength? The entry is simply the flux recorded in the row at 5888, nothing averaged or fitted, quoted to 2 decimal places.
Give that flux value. 19.12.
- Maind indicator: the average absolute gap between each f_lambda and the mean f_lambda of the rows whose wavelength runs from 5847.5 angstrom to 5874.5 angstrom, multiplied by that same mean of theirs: 19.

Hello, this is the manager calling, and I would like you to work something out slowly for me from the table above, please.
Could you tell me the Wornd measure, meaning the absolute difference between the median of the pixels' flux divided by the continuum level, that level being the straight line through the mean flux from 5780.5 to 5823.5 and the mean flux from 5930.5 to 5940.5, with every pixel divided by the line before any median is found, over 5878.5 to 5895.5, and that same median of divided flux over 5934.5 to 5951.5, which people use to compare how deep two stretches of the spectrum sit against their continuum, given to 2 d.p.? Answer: 0.13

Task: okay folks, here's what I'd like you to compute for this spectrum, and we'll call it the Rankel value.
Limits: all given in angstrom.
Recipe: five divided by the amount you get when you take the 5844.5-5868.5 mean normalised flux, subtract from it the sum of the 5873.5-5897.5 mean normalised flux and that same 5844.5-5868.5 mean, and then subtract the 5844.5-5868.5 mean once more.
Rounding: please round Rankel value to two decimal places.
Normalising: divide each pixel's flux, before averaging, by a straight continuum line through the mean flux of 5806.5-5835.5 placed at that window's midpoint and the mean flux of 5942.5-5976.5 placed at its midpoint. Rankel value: -2.71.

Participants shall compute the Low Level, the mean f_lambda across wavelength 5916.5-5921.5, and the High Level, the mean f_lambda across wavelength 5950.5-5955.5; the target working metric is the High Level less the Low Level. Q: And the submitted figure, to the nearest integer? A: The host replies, 0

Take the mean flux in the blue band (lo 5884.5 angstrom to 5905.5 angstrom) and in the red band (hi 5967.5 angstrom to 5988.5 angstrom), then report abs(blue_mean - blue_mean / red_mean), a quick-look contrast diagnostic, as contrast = 17.9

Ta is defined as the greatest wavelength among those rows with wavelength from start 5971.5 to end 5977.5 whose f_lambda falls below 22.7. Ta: 5973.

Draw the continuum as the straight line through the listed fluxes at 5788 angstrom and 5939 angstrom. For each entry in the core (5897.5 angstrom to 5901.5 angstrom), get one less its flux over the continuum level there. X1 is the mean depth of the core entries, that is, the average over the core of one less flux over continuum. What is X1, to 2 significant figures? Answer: 0.21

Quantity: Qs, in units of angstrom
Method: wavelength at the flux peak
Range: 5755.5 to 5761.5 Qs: 5756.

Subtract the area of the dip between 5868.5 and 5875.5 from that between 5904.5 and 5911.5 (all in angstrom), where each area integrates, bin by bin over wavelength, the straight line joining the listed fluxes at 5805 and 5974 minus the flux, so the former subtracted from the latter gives 15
